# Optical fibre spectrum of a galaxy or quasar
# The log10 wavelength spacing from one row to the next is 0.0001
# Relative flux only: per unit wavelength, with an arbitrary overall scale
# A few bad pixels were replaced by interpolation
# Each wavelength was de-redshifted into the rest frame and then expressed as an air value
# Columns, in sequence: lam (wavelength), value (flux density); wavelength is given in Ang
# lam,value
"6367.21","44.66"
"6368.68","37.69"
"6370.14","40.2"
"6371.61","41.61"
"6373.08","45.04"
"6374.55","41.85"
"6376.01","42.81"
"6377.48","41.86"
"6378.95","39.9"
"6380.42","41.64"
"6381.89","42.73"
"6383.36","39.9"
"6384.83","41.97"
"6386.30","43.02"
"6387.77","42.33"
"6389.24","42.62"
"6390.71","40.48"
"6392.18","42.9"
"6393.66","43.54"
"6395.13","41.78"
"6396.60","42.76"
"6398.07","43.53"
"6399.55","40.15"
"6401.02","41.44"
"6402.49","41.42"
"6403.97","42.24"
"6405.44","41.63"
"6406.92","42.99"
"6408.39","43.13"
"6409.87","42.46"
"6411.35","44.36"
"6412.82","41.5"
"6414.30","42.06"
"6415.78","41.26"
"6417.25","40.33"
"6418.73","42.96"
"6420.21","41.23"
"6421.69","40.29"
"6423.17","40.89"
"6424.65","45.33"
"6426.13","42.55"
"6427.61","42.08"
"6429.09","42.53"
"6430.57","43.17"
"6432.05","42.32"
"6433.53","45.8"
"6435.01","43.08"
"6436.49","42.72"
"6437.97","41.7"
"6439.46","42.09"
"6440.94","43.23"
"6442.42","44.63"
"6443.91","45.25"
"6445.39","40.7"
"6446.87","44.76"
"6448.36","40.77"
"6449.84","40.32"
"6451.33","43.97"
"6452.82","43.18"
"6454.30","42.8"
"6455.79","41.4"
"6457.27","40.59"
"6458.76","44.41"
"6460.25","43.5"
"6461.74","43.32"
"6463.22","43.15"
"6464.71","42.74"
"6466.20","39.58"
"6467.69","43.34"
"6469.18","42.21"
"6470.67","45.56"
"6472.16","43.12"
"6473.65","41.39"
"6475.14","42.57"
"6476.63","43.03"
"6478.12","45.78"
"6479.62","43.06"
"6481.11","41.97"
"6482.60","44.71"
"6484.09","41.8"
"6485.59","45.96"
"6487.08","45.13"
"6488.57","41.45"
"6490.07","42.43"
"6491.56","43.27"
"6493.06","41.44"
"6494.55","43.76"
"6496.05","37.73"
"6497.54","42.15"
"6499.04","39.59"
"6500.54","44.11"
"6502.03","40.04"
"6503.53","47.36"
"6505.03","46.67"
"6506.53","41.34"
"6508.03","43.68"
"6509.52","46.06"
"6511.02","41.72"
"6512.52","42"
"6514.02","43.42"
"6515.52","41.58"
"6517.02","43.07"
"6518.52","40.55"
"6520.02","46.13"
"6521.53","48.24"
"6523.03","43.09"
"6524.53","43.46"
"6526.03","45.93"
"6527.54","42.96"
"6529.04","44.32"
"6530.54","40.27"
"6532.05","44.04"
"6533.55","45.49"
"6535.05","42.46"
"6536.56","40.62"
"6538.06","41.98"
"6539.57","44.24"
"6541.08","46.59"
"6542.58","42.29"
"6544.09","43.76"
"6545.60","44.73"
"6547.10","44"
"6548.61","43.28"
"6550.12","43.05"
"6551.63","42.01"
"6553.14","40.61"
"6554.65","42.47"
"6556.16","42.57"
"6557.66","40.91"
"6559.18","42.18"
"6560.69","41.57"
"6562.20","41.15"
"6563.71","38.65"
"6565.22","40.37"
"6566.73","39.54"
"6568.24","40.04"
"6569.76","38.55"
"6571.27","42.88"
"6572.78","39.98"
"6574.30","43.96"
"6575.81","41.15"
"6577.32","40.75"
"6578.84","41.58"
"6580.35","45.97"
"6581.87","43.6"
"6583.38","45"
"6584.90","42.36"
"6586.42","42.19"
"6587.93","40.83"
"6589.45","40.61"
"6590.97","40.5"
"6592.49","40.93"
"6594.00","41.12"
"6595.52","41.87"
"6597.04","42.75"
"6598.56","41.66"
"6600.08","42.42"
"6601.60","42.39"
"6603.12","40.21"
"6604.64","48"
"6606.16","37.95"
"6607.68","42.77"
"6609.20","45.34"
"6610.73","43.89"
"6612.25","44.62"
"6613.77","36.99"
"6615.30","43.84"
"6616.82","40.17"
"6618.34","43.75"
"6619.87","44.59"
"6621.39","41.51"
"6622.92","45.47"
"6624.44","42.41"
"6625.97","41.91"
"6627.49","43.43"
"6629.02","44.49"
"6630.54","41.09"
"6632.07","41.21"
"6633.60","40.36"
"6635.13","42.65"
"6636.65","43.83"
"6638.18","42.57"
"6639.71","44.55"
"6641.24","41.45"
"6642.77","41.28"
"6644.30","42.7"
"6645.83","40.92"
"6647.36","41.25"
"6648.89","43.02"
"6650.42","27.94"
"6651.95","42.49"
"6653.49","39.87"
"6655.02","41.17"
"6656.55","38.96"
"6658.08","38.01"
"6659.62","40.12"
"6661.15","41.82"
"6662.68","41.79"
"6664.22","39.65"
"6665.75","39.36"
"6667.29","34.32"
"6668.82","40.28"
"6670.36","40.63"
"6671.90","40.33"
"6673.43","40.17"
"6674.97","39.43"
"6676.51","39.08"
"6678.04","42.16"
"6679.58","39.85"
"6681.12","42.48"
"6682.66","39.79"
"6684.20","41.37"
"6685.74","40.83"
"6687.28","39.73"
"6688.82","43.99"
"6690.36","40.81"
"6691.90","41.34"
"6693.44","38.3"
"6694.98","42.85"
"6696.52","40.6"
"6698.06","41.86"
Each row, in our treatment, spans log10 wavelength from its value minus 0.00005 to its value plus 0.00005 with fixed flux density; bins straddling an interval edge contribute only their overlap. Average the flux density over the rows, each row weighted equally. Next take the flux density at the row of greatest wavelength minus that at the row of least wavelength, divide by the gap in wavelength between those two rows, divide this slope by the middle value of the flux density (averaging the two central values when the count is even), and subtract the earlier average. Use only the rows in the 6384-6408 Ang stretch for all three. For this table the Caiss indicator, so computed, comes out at -42.2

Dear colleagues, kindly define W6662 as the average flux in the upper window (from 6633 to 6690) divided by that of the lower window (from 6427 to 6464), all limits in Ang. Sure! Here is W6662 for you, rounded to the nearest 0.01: 0.95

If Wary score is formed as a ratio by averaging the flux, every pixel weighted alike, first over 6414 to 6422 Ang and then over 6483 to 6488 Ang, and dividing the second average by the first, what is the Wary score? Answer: 1.07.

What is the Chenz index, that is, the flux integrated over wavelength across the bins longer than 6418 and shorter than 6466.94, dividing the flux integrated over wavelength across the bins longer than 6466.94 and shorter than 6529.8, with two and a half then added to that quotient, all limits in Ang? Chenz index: 3.8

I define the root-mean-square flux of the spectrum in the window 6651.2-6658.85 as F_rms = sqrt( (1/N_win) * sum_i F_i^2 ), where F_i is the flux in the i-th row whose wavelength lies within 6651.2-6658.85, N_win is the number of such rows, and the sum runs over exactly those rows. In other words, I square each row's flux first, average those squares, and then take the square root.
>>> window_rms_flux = 40.1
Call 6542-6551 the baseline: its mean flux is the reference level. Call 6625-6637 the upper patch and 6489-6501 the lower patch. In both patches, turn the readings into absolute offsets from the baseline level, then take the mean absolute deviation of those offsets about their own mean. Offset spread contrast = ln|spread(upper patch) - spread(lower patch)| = -0.5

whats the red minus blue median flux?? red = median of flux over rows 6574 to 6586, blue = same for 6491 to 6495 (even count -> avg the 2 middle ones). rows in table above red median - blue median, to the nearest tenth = -0.3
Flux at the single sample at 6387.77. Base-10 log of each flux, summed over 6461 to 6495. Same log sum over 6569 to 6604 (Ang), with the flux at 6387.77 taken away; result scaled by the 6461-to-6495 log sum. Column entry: -0.134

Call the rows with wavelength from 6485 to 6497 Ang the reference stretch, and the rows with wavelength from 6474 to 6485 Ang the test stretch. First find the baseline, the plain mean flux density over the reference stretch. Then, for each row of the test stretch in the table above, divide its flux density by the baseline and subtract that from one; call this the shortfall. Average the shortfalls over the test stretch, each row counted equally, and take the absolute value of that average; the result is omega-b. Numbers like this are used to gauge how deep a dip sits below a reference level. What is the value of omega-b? 0.015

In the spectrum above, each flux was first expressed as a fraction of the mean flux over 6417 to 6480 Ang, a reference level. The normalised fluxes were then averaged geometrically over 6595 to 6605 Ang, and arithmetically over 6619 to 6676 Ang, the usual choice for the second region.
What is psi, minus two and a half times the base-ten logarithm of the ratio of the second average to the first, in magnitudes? 0.044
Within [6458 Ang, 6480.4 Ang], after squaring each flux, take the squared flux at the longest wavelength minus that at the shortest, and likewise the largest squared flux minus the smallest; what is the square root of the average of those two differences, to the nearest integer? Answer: 14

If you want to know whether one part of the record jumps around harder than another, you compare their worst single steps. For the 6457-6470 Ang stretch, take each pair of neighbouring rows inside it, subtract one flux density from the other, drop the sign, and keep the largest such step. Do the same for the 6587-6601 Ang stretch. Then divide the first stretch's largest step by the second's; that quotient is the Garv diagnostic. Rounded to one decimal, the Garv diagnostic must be 3.5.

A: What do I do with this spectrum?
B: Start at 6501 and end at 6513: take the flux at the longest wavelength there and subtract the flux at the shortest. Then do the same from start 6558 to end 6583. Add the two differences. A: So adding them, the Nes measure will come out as 3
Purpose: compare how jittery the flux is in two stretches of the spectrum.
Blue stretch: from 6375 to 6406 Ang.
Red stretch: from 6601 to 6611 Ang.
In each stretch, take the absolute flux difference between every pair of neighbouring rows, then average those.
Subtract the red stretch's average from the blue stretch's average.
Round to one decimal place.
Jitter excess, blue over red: -3.4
